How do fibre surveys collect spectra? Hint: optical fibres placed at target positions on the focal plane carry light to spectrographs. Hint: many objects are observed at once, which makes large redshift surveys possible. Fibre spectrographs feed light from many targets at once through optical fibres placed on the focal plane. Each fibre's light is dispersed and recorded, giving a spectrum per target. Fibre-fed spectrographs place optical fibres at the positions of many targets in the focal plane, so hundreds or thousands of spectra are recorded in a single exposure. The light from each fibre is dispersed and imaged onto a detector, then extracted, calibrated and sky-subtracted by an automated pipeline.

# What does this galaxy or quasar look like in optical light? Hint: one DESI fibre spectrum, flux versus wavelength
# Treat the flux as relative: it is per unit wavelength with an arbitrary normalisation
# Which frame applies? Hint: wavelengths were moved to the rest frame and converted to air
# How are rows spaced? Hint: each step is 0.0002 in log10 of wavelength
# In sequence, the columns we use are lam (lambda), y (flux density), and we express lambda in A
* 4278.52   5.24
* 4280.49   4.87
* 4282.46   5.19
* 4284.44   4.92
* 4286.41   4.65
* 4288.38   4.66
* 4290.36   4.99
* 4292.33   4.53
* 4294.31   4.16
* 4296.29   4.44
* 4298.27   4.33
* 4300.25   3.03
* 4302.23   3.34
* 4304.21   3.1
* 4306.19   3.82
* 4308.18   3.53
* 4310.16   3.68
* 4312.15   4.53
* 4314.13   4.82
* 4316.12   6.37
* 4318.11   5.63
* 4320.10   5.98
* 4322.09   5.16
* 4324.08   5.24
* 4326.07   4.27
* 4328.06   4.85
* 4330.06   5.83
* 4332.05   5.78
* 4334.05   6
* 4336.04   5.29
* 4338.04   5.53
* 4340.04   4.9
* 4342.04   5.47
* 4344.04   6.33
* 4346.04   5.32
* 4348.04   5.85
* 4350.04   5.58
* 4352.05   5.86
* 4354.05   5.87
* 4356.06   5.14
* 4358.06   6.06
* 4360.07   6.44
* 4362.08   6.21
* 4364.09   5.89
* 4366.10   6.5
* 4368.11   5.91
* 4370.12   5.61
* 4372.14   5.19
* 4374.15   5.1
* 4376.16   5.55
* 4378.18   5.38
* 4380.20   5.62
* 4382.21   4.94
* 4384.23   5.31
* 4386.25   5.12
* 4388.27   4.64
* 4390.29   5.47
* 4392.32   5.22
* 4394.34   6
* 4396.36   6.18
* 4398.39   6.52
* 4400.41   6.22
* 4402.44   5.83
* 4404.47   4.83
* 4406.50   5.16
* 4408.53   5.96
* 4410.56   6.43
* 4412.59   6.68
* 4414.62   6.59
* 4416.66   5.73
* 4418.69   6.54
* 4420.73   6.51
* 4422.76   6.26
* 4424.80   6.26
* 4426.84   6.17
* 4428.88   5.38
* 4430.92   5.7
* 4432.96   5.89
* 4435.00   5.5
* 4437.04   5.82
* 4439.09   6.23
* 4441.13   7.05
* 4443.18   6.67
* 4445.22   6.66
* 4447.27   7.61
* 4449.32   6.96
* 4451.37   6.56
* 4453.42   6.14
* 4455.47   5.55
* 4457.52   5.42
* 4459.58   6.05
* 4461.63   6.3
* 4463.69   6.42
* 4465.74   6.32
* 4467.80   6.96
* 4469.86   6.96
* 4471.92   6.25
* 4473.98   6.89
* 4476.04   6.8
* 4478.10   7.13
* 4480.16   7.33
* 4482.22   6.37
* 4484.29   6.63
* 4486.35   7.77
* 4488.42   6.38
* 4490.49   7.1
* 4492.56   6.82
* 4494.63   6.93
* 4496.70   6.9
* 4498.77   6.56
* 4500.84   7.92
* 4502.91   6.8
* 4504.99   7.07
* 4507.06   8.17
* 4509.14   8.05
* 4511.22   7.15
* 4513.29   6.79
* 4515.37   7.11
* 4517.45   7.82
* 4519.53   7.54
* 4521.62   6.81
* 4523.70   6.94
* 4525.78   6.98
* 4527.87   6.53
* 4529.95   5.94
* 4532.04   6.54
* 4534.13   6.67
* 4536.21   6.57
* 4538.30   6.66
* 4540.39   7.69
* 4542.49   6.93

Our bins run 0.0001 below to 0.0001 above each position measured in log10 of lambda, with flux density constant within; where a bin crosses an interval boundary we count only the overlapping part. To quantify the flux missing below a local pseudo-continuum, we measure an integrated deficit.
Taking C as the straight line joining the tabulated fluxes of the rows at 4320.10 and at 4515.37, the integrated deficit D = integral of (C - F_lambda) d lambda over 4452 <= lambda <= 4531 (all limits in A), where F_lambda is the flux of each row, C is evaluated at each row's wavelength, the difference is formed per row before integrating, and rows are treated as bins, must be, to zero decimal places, 11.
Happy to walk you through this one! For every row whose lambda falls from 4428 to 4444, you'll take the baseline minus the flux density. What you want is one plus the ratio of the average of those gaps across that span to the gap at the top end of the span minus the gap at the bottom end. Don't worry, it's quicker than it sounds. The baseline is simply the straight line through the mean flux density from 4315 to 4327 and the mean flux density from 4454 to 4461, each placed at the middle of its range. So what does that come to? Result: 1.3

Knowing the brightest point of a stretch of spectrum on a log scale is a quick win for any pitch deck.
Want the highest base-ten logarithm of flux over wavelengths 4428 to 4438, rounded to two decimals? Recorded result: 0.77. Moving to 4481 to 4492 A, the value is 0.89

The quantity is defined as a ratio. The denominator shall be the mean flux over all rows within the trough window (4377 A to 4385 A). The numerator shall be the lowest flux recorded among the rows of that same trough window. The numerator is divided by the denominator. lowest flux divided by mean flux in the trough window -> 0.93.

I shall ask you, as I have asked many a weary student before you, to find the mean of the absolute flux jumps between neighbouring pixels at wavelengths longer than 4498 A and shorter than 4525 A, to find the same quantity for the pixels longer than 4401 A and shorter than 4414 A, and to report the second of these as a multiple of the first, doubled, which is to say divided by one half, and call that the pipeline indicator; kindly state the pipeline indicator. 1.8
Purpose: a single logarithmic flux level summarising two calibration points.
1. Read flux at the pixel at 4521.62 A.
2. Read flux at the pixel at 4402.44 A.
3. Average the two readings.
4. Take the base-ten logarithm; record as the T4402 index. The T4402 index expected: 0.80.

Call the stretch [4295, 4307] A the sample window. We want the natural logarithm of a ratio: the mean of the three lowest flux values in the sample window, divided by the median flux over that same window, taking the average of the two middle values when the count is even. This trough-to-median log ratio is -0.126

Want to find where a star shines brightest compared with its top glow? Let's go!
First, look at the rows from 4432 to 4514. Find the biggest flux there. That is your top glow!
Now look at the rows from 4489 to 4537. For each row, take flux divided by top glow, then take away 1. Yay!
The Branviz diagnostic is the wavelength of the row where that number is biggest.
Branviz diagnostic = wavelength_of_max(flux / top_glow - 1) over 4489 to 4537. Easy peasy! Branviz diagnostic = 4507.06 A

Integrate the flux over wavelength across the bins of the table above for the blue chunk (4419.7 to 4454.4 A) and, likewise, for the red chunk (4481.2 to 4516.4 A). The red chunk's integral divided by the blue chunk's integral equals 1.14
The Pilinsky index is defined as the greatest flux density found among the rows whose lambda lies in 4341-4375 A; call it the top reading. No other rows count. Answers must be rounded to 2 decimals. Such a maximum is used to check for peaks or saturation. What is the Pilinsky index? 6.50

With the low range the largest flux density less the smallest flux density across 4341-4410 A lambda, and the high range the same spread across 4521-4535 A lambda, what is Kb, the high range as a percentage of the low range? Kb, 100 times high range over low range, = 55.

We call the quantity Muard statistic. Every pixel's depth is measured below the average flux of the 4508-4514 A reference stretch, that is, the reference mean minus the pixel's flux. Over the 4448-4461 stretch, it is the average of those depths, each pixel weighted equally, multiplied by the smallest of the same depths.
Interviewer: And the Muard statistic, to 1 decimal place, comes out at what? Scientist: 0.5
